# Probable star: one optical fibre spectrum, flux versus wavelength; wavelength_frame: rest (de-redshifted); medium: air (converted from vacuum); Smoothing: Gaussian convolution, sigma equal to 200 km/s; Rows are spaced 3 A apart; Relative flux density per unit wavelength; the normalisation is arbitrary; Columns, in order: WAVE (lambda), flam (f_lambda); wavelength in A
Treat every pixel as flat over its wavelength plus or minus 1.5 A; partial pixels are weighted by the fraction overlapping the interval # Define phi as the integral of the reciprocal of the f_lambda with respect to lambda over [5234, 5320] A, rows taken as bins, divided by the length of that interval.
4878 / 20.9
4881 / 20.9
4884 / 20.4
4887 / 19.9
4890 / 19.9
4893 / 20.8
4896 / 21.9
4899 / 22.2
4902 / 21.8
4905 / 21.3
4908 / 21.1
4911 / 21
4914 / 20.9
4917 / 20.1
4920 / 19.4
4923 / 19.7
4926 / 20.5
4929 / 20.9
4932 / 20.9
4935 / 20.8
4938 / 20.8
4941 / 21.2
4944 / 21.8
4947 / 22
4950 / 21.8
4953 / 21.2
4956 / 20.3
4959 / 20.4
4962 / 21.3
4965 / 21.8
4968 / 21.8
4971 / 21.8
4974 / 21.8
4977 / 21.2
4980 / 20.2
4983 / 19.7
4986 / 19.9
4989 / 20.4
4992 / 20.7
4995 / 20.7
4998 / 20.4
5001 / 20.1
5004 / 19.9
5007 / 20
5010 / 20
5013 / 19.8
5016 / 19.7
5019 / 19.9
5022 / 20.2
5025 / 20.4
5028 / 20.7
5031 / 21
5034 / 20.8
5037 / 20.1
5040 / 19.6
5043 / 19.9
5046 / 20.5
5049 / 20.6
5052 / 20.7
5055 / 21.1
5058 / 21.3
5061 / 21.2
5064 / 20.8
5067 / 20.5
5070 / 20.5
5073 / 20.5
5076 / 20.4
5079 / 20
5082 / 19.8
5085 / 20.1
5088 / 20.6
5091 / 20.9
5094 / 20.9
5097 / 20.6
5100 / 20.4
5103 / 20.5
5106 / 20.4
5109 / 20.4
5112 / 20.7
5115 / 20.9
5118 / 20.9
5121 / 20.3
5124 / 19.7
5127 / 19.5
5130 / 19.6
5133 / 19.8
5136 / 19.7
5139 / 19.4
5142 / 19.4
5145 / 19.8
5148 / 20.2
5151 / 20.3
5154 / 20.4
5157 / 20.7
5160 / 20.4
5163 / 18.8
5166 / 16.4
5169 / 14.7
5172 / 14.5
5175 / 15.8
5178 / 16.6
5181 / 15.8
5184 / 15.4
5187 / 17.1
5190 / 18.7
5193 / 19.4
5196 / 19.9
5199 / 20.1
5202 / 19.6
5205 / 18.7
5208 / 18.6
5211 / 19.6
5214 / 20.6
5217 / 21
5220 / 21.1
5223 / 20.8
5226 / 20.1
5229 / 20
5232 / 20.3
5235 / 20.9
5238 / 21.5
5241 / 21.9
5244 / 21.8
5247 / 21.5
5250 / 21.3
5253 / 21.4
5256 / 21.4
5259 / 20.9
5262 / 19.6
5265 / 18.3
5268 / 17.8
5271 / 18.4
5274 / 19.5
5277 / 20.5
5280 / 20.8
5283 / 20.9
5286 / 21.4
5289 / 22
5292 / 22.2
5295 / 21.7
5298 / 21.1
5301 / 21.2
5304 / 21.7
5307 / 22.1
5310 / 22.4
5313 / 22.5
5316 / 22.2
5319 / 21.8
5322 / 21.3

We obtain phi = 0.0477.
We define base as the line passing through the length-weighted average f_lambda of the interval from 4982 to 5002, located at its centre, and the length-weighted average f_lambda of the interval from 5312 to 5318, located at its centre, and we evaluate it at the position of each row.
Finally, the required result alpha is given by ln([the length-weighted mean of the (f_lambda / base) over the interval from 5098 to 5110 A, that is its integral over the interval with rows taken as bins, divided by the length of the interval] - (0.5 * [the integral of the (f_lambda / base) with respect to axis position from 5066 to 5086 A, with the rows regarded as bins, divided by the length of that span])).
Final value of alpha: -0.719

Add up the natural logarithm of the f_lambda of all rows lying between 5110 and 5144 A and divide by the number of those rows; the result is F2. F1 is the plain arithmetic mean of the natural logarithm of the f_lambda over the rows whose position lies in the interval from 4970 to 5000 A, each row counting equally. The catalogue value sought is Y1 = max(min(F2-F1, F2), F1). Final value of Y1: 3.03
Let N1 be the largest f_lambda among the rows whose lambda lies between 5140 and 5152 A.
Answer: 20.3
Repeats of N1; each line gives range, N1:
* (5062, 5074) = 20.8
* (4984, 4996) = 20.7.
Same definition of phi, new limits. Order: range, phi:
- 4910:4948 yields 0.0482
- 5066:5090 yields 0.0493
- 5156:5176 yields 0.0590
